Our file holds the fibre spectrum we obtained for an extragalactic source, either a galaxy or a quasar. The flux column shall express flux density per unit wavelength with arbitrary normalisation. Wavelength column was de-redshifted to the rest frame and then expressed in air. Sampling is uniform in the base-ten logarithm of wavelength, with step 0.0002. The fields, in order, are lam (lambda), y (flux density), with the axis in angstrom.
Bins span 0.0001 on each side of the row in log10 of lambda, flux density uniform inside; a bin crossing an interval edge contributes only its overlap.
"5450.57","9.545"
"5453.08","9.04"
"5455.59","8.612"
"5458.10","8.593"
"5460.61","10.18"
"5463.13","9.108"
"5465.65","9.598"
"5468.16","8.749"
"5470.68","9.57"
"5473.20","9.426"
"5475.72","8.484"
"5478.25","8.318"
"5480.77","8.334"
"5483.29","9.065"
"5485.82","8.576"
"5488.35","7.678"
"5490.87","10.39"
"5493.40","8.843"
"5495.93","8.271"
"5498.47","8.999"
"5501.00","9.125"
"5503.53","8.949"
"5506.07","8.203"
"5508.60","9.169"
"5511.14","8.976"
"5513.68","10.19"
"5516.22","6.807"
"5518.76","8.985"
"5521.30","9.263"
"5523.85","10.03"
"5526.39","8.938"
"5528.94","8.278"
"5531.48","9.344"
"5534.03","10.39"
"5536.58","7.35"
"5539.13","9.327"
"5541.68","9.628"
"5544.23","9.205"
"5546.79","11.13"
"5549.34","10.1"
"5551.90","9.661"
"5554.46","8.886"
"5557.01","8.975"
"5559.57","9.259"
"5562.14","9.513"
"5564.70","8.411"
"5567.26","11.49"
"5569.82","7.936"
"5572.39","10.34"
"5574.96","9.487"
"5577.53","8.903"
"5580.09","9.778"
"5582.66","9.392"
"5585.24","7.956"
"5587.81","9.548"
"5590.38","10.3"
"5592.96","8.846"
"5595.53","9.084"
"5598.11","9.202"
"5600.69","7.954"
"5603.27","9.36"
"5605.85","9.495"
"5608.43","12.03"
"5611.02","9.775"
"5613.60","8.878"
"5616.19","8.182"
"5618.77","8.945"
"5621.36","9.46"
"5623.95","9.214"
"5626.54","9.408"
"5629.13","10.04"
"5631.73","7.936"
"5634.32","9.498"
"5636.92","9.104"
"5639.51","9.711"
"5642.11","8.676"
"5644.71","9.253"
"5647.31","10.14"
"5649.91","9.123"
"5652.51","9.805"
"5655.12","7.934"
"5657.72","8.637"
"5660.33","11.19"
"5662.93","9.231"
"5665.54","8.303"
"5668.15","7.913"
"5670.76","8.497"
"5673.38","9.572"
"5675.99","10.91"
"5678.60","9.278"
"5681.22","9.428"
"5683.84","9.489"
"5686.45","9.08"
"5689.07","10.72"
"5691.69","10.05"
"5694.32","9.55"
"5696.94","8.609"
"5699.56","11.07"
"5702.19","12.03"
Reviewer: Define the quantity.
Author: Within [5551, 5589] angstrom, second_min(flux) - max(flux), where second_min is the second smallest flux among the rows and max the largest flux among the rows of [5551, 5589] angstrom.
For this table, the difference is -3.5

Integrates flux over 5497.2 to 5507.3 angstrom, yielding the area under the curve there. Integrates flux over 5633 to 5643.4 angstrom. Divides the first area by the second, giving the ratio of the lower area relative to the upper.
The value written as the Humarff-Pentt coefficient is 0.93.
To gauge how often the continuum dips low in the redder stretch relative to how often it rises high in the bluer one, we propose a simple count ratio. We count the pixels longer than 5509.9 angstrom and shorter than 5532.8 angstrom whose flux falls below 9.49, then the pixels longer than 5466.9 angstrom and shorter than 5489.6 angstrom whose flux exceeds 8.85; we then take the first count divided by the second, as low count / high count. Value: 2.3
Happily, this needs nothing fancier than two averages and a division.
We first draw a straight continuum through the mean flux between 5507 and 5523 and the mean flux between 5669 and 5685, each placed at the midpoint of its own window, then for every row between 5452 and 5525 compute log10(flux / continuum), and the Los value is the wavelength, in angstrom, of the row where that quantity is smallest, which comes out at 5516.22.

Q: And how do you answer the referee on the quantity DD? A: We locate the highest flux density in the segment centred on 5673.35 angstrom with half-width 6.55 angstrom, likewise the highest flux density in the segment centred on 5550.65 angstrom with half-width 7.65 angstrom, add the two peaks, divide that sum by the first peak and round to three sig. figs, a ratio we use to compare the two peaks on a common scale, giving 2.02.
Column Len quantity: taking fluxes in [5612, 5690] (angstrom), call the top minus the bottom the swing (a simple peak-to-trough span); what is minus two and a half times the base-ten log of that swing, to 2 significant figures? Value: -1.3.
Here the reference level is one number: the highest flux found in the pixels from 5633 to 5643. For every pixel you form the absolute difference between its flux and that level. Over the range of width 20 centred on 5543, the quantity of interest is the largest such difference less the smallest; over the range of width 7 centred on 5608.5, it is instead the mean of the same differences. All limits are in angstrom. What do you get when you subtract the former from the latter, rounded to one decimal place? -1.4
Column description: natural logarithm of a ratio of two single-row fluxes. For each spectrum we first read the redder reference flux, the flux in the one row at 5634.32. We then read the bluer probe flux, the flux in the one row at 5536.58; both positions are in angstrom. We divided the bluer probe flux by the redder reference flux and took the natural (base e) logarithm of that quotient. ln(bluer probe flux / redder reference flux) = -0.26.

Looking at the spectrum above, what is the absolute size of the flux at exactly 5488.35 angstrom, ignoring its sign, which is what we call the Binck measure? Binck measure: 7.7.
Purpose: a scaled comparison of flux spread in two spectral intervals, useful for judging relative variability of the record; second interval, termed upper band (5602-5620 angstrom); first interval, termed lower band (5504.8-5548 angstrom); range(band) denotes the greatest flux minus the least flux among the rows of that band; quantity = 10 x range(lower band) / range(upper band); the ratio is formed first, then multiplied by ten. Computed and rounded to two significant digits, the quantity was 11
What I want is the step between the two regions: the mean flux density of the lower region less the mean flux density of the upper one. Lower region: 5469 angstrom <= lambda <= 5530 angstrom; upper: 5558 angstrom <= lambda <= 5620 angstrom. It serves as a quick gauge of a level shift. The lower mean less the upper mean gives -0.5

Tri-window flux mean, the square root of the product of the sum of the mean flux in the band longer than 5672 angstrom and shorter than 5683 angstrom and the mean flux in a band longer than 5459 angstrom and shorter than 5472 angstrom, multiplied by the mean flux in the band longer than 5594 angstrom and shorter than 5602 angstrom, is 13.0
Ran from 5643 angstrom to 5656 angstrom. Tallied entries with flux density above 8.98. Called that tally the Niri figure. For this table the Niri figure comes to 4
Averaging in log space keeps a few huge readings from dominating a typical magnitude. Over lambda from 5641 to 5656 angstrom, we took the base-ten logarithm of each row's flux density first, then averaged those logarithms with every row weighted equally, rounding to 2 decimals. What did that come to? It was 0.96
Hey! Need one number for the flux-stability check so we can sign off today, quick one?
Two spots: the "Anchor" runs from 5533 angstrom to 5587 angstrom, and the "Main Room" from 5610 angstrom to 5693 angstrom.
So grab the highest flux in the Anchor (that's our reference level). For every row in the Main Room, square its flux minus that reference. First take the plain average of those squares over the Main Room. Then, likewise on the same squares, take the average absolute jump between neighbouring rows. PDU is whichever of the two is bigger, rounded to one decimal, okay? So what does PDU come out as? 5.5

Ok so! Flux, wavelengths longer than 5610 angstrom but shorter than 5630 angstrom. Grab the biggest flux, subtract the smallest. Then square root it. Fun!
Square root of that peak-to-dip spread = 1.36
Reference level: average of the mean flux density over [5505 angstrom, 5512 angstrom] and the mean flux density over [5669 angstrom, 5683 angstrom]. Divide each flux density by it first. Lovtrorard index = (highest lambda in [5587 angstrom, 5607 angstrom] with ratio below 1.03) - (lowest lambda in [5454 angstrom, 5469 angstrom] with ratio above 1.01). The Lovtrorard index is 142.7 angstrom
